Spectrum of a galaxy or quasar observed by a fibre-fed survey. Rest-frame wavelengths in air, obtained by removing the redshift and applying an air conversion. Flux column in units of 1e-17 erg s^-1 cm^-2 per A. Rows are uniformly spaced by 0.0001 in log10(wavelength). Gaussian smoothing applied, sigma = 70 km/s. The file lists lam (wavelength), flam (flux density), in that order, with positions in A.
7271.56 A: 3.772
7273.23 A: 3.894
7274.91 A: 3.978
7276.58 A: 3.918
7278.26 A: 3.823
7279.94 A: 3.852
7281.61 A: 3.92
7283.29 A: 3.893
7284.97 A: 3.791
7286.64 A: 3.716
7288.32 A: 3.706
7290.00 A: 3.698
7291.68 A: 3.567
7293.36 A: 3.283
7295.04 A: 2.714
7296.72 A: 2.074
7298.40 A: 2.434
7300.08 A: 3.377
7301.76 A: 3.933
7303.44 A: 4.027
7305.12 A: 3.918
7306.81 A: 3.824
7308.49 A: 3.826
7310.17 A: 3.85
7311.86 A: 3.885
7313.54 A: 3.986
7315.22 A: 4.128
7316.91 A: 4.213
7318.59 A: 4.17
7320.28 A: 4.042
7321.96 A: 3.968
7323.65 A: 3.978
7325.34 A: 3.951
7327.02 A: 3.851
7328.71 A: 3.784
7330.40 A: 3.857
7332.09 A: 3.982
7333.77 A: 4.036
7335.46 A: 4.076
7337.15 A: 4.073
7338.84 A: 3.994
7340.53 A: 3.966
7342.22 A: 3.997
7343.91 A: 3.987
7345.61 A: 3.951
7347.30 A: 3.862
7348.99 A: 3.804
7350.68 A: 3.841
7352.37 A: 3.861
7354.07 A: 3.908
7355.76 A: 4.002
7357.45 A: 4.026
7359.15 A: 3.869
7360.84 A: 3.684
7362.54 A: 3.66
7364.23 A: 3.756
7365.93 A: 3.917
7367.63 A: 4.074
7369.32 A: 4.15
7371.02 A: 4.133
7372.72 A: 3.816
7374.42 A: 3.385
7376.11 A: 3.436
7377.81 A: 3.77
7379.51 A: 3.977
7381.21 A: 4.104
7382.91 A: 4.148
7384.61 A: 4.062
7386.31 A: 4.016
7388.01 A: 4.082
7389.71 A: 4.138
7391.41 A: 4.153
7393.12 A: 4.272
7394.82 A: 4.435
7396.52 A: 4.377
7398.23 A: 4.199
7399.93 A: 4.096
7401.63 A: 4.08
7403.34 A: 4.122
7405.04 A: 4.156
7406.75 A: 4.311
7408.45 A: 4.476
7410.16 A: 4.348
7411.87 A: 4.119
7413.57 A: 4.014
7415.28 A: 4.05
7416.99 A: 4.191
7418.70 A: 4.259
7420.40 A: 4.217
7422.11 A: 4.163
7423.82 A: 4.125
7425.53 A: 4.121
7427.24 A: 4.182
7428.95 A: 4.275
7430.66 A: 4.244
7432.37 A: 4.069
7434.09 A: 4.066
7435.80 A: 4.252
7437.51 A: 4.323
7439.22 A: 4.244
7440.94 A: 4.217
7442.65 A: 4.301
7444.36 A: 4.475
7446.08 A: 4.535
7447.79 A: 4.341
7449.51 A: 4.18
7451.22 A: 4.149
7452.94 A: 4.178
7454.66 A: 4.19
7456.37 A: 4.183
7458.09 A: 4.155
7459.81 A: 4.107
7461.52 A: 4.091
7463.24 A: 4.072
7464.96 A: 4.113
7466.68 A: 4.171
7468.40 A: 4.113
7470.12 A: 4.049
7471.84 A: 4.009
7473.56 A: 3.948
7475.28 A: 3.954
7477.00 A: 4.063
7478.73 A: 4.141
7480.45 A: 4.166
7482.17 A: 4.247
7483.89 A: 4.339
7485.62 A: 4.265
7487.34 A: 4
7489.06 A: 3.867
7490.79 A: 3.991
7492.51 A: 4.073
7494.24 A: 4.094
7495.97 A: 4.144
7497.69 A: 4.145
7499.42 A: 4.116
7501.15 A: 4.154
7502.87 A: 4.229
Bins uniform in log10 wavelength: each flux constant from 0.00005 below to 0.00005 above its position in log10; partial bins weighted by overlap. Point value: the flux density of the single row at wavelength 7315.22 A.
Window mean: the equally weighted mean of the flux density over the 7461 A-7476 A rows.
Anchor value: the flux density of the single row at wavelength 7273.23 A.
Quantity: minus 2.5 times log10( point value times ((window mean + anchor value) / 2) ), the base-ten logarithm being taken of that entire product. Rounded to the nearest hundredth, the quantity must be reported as -3.04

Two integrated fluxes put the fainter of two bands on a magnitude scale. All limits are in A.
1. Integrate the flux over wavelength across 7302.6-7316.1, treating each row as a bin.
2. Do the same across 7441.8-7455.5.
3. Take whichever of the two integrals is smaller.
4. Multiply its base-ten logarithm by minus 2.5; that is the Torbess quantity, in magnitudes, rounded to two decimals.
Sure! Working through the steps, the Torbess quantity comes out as -4.31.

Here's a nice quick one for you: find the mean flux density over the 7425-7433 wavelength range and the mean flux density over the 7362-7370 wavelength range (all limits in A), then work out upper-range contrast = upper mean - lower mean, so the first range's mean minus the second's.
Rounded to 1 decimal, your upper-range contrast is 0.3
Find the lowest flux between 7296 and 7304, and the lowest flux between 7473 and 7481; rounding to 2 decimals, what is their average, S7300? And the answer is 3.01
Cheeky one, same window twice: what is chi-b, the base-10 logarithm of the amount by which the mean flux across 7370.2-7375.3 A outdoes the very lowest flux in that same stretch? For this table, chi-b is -0.41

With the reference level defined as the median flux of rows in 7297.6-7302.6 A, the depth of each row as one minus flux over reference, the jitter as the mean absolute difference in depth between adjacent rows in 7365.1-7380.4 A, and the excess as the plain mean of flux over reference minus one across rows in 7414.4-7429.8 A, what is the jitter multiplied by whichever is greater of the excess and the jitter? 0.014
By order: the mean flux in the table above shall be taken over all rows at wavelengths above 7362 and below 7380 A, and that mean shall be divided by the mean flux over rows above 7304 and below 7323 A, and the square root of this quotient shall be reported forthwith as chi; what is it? 0.98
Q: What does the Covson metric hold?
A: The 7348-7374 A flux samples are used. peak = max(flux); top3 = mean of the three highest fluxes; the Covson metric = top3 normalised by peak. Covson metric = 0.993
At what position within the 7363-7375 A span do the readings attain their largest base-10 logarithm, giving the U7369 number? 7369.32 A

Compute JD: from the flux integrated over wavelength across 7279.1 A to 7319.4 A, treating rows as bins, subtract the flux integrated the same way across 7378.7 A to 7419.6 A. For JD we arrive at -23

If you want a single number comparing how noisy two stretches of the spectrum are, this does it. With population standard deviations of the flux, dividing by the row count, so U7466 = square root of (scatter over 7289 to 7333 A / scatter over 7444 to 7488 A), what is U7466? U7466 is 1.9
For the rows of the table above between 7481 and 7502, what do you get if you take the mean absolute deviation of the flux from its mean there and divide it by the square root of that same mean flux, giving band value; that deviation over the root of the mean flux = 0.047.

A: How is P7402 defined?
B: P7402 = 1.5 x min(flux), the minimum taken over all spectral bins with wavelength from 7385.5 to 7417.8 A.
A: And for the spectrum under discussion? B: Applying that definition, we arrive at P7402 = 6.02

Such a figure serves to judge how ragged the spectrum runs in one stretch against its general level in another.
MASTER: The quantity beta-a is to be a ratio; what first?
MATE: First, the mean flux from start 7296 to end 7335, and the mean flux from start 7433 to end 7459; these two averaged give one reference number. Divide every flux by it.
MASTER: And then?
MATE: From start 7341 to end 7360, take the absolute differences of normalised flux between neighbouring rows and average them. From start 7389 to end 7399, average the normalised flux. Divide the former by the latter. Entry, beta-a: 0.013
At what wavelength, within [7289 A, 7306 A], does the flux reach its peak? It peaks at 7303.44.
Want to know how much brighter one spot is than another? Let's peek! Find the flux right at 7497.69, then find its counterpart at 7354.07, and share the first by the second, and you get 1.06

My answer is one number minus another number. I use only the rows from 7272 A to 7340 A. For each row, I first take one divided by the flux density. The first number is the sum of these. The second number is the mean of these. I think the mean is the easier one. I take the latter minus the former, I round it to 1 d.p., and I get -10.5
